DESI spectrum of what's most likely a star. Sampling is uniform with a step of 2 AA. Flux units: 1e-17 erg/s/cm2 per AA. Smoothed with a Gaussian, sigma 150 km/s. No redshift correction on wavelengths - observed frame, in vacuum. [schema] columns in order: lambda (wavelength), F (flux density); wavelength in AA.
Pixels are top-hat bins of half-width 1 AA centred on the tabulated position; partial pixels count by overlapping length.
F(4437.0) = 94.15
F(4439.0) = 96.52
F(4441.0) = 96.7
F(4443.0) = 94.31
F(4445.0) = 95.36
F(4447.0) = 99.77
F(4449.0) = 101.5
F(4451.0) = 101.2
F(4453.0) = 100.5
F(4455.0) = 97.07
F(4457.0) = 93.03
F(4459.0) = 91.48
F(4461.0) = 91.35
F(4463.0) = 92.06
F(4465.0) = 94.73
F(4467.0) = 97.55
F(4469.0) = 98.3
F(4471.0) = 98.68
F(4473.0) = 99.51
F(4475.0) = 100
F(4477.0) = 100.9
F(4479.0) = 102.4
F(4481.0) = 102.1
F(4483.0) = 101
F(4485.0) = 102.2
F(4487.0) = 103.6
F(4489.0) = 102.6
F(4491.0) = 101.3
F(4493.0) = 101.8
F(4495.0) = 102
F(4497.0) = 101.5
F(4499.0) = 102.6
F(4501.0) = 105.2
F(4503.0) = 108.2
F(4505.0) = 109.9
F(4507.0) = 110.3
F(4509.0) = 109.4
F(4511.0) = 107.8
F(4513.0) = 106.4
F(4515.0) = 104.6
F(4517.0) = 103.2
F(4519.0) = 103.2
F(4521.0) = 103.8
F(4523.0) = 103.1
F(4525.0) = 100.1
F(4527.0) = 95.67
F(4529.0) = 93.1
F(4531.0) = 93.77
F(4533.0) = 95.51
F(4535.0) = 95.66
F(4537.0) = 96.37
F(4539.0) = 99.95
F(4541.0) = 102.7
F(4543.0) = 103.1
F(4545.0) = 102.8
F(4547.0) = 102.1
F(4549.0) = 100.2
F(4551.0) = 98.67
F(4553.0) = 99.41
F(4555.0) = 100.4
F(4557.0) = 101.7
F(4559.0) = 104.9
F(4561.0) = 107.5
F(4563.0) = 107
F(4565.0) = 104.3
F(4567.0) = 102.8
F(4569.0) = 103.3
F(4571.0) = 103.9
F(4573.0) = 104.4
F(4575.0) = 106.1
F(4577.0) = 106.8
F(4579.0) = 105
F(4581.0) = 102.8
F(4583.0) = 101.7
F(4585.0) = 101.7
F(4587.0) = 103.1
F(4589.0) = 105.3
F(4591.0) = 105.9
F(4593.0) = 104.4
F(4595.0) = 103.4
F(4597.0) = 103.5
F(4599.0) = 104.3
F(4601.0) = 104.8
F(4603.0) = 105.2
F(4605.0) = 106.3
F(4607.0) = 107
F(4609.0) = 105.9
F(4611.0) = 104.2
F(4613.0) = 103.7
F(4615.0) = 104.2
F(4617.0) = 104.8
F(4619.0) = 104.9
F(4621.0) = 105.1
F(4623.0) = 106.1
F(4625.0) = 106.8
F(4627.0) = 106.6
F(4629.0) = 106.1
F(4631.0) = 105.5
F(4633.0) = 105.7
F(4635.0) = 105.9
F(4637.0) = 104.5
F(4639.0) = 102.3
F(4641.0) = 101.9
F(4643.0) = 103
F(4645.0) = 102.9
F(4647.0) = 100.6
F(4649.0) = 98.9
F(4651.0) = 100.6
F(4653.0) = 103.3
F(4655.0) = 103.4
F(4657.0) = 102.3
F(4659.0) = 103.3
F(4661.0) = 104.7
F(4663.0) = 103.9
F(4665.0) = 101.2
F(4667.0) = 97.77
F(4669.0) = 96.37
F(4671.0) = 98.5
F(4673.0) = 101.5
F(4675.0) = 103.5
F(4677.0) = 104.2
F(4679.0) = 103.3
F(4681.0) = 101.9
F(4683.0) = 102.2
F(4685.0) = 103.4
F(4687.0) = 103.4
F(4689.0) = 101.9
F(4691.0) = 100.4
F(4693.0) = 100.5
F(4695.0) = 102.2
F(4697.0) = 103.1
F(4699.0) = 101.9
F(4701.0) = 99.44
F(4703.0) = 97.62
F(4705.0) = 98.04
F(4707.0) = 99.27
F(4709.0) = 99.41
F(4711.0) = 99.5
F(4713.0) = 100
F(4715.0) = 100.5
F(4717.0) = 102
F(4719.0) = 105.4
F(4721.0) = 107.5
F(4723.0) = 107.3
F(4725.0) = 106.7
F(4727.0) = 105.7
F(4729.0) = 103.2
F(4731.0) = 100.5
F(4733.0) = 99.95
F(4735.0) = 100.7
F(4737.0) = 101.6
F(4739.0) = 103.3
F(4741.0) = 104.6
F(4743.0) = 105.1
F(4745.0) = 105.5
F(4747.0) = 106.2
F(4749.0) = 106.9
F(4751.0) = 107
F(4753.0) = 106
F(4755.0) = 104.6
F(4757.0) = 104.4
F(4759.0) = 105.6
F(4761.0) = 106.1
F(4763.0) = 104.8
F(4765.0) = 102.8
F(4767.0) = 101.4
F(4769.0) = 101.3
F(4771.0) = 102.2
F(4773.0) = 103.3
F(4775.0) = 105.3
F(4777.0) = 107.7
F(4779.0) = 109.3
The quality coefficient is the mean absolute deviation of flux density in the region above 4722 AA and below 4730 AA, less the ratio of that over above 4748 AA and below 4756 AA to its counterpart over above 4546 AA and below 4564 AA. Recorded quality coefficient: 1.0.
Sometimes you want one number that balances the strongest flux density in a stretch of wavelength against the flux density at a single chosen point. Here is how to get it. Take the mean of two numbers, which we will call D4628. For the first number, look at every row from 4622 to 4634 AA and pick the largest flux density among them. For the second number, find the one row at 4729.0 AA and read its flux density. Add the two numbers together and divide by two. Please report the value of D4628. 105.0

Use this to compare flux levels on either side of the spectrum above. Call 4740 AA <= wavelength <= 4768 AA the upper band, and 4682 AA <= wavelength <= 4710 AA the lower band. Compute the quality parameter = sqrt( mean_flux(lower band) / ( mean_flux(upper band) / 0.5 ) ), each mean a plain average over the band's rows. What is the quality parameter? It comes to 0.6930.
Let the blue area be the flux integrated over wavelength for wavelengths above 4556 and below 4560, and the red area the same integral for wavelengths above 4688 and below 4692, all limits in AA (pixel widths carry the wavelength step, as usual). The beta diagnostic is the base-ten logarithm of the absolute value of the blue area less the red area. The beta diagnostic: 0.93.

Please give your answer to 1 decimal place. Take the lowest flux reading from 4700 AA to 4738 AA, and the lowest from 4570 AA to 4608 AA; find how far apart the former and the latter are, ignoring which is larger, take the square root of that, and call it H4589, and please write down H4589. 2.0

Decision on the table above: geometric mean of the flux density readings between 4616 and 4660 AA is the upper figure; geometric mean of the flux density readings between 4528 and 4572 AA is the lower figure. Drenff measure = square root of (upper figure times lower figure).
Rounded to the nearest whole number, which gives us 102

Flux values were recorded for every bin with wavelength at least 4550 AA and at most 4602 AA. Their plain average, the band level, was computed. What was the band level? 104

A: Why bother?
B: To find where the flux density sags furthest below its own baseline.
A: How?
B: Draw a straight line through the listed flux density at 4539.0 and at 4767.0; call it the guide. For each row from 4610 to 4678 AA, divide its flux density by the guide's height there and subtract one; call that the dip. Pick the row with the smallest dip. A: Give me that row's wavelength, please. 4669.0 AA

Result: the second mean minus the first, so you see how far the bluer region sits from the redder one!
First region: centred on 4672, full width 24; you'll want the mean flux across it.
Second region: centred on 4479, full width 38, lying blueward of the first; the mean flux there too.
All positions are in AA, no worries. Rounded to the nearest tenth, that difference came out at -1.9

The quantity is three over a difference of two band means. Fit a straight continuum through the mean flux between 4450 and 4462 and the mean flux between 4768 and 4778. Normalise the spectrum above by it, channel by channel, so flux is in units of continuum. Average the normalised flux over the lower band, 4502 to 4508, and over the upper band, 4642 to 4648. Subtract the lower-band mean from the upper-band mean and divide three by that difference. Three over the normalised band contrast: -27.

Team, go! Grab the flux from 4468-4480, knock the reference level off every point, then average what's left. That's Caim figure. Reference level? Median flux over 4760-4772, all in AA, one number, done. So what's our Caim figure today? -2.5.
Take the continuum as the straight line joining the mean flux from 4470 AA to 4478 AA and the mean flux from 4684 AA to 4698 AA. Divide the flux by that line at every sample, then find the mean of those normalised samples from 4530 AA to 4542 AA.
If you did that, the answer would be 0.97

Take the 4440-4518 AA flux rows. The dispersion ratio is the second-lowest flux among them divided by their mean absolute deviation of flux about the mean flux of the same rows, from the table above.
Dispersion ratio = 25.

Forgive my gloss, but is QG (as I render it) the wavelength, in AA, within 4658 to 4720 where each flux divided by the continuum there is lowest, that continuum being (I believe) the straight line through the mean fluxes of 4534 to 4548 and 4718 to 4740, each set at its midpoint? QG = 4669.0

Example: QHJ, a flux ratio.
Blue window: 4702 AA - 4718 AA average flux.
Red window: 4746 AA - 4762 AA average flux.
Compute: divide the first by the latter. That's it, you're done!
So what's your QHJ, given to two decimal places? 0.94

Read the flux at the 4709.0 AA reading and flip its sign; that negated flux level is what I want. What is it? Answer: -99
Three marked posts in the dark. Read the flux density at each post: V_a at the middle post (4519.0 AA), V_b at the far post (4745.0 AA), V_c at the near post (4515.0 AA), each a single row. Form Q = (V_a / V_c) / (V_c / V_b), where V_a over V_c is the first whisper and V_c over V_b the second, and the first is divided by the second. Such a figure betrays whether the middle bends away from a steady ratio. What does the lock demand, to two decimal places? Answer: 1.00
